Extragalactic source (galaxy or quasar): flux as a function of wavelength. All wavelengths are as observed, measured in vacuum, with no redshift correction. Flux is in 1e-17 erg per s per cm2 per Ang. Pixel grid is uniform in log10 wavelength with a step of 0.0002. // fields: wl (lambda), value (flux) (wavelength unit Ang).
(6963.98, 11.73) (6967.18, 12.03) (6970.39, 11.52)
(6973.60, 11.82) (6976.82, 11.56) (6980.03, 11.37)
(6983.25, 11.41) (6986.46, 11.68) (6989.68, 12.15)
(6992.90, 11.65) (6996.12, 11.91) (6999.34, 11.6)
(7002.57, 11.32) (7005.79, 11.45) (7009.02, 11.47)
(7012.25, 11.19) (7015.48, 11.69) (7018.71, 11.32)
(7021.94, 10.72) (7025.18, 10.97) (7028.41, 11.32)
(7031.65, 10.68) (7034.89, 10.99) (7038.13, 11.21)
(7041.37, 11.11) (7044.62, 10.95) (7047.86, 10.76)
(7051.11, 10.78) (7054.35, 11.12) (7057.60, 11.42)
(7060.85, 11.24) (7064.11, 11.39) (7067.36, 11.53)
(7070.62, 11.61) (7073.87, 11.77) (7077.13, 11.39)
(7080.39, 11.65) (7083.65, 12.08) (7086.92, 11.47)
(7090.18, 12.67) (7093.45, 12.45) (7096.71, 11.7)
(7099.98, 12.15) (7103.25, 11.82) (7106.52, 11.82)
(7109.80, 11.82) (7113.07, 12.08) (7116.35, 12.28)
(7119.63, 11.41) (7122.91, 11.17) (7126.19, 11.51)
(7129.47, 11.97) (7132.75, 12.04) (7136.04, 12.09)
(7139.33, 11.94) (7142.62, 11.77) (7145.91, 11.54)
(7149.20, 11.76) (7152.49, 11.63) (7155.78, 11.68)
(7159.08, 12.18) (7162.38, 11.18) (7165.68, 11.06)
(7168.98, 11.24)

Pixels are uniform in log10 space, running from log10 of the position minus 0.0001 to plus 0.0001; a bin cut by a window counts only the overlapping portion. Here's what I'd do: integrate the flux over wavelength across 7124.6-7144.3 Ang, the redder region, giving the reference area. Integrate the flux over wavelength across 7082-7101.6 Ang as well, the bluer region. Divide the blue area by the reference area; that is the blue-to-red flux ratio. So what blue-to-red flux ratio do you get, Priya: 1.01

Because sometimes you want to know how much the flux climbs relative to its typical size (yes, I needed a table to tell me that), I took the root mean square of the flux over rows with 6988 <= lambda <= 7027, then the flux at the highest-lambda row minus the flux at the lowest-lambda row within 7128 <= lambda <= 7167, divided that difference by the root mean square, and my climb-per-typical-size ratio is -0.079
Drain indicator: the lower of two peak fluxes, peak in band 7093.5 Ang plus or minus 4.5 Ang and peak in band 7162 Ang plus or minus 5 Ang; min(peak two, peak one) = 12.2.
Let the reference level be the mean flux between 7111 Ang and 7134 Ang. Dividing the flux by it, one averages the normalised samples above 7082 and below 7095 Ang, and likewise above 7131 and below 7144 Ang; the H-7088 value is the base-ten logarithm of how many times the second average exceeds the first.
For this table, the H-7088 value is -0.007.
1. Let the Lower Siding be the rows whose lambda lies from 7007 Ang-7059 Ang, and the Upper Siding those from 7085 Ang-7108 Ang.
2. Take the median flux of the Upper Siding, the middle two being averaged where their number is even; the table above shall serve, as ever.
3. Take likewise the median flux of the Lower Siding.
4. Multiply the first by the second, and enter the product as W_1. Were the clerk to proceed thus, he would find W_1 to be 131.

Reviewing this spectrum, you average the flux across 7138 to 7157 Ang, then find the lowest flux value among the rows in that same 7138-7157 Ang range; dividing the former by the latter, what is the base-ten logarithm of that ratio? 0.007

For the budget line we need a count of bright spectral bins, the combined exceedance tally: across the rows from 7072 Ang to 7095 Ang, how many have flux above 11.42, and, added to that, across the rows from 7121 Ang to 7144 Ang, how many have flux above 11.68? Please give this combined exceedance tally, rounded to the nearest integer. 11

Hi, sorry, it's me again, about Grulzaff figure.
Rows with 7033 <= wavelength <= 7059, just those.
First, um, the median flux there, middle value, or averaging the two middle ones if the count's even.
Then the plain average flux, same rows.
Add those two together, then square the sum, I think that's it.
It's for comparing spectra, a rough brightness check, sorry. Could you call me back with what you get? 488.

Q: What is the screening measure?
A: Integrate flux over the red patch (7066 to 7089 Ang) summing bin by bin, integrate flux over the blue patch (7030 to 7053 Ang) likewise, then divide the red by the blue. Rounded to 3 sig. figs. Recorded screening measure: 1.07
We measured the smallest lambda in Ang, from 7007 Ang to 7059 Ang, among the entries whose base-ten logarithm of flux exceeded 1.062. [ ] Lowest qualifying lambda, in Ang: 7015.48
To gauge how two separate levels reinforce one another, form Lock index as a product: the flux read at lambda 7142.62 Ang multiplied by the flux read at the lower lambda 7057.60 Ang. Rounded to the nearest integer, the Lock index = 134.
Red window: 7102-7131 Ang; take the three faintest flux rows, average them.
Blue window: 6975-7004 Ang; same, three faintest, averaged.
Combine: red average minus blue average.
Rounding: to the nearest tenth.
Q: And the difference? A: 0.0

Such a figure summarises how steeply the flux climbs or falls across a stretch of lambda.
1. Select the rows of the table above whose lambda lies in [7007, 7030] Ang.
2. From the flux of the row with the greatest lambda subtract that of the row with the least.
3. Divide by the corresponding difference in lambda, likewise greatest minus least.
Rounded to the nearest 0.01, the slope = -0.01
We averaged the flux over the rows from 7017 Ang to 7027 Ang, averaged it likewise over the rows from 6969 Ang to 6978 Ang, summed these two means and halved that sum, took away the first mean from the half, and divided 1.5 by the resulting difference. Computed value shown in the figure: 5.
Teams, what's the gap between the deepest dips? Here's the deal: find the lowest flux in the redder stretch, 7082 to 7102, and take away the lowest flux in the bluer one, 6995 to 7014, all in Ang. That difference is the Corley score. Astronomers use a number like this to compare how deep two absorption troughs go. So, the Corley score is 0.3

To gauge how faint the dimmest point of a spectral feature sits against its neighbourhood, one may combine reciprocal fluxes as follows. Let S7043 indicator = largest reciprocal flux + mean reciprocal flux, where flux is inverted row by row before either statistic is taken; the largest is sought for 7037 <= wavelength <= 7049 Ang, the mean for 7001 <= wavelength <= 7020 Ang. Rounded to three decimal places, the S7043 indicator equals 0.181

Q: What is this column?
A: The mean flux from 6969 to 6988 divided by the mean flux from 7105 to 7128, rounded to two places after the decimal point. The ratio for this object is 0.99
